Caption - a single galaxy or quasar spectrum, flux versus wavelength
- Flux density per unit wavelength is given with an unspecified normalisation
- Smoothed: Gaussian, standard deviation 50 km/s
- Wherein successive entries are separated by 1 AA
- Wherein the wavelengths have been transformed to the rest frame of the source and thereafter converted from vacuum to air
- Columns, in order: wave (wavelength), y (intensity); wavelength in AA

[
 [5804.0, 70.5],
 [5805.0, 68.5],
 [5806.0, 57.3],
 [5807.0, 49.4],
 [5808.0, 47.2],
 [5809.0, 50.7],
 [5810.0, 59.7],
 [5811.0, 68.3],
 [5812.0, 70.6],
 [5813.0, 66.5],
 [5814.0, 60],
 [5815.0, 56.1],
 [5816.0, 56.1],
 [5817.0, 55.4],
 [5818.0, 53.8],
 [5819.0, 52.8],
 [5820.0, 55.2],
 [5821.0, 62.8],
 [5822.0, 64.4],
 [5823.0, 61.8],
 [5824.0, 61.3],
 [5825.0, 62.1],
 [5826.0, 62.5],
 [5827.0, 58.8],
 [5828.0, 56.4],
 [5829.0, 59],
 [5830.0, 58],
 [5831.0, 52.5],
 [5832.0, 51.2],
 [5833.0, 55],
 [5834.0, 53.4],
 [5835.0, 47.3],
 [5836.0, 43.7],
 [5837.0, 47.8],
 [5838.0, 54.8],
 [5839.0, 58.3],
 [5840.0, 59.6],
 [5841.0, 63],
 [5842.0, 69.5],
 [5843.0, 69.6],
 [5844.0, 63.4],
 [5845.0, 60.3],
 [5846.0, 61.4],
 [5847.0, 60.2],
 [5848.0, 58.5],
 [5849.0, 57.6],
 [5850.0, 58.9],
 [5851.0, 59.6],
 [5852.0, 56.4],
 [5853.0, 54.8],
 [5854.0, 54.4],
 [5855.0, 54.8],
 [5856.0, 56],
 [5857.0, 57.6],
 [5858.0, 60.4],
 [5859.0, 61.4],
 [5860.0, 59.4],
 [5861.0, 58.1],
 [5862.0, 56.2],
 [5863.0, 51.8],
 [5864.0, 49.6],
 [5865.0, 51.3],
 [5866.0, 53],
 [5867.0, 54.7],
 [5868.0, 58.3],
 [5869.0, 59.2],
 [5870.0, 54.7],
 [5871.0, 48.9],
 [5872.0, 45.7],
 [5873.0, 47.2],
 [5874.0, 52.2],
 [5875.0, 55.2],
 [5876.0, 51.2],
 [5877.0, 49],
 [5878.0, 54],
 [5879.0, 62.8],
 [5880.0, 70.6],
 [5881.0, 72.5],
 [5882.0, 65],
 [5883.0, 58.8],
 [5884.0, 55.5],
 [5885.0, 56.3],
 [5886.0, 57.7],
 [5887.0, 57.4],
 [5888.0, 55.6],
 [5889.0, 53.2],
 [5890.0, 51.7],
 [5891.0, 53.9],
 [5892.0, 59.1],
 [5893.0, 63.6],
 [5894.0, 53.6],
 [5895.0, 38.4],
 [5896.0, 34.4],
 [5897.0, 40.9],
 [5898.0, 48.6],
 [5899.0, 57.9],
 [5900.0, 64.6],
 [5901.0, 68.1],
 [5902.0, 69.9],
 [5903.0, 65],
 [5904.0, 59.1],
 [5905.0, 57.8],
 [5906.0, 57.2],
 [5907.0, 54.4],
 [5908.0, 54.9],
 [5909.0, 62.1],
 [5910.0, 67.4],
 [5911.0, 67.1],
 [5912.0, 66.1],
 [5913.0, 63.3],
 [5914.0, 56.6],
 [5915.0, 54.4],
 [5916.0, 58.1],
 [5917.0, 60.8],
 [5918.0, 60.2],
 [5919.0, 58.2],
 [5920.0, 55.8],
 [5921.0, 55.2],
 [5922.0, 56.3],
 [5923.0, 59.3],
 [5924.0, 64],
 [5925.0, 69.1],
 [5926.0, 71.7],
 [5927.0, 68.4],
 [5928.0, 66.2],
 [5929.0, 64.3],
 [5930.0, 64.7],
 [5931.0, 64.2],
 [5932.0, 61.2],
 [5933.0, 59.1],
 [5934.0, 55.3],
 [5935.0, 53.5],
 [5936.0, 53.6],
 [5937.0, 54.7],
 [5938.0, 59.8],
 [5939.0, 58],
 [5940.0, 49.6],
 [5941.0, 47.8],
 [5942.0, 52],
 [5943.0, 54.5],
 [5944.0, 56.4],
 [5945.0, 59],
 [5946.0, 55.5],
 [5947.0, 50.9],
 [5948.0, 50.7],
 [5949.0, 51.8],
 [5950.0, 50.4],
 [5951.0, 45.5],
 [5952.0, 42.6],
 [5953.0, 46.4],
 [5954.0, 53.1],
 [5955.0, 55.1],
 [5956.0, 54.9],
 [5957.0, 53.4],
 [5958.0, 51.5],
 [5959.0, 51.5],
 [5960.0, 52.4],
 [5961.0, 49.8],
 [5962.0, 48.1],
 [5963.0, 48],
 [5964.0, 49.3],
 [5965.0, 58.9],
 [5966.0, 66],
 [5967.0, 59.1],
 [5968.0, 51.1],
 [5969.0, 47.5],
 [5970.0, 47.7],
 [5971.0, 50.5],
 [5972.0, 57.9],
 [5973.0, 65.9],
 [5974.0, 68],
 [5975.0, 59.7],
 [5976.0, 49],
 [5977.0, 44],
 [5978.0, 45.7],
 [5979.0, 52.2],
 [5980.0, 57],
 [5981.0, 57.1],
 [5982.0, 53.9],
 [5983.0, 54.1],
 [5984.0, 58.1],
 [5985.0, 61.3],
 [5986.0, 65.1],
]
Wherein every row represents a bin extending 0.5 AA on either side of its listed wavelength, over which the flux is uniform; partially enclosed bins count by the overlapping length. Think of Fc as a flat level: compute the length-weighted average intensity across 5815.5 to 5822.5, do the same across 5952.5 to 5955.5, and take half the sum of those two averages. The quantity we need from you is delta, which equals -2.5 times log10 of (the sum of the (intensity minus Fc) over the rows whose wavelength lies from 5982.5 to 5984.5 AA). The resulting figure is -1.3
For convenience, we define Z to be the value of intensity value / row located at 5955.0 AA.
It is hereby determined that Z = 55.1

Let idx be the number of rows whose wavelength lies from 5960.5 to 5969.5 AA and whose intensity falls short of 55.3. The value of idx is 6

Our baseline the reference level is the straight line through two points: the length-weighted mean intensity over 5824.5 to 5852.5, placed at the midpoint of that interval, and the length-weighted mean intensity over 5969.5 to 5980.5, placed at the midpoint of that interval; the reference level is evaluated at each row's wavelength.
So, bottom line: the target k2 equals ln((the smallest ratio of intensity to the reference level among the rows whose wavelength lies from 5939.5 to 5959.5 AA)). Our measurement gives -0.25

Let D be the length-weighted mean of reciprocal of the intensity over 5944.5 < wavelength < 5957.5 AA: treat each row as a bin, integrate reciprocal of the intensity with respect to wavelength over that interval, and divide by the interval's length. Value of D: 0.0196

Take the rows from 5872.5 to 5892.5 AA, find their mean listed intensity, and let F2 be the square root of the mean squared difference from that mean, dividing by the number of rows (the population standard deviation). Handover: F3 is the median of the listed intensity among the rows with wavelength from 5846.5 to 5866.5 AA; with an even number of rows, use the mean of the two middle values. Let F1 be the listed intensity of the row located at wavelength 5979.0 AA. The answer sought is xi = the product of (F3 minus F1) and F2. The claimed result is 31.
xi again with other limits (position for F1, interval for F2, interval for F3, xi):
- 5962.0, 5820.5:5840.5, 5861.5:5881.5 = 30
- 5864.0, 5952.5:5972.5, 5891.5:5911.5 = 43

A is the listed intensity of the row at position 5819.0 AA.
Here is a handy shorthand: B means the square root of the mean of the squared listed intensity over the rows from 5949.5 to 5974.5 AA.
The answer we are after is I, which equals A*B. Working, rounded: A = 52.8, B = 53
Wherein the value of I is 2818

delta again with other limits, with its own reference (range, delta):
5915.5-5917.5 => -2.5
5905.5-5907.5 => -1.1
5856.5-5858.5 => -2.4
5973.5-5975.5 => -3.2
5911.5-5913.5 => -3.3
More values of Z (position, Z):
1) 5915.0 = 54.4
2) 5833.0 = 55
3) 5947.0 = 50.9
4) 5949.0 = 51.8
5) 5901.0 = 68.1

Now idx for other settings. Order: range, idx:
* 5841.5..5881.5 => 17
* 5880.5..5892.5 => 3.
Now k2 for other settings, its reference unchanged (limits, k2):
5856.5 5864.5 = -0.14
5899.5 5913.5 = -0.03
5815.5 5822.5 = -0.10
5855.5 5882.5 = -0.22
